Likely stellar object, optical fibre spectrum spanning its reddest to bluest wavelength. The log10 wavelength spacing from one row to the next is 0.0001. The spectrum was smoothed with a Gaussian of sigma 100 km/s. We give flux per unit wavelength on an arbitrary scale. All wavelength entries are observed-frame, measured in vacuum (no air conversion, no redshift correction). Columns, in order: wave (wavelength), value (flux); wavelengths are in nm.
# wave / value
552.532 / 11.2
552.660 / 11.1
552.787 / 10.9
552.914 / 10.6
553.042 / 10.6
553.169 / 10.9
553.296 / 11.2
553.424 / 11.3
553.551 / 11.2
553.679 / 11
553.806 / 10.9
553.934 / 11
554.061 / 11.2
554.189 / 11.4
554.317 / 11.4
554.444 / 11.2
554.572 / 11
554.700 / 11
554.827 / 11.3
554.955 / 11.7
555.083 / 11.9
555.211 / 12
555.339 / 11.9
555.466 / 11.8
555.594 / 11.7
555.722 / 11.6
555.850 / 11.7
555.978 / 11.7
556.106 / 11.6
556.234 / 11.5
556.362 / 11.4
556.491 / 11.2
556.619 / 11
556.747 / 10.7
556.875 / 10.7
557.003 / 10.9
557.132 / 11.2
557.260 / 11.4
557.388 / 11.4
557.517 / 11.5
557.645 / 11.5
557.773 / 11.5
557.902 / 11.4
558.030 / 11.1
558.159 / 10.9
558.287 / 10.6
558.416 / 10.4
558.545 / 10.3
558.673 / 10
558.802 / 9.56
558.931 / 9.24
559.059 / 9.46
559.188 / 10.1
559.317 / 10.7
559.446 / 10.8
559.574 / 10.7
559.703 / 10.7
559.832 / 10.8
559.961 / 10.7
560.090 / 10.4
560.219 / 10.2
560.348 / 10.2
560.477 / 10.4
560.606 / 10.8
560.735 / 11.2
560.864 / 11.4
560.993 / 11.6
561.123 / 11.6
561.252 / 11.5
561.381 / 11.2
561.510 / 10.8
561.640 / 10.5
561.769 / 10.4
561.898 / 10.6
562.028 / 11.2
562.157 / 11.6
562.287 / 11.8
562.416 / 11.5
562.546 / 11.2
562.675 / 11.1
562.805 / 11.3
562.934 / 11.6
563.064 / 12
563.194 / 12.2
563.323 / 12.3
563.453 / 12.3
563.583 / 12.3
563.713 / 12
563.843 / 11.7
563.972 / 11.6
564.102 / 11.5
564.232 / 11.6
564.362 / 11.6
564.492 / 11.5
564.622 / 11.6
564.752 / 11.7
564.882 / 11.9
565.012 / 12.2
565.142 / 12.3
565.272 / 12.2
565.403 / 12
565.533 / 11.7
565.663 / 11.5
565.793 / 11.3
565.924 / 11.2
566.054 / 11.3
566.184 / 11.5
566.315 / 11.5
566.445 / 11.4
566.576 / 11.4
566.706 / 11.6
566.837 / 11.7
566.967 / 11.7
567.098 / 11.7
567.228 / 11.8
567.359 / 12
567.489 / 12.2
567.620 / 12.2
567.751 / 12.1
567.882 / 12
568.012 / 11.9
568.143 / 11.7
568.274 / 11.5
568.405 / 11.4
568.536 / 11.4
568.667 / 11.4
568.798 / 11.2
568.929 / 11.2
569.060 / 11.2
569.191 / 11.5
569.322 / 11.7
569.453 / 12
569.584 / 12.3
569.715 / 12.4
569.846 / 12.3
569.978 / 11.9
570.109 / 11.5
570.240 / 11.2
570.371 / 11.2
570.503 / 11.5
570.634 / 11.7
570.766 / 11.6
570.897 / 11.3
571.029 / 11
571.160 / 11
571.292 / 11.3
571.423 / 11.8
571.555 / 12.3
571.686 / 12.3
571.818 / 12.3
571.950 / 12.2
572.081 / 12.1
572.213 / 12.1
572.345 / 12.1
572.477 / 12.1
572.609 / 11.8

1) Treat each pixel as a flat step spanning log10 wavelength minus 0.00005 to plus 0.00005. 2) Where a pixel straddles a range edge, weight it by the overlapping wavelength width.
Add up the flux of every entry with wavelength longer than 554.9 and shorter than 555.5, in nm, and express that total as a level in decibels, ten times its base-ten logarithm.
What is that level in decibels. 17.7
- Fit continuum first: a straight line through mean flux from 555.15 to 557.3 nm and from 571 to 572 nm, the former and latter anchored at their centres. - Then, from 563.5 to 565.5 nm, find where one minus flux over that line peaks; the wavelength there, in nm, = 564.492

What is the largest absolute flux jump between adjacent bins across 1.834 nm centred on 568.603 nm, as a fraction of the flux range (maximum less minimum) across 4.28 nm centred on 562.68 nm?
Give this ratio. 0.16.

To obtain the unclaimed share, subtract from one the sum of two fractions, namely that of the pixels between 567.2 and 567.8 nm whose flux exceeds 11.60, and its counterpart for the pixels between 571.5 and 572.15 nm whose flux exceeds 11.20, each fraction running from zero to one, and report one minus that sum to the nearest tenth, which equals -1.0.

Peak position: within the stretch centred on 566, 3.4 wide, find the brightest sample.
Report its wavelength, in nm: 565.142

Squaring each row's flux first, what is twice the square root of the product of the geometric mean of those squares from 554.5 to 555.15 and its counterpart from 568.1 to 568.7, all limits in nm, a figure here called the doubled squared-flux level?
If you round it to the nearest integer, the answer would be 261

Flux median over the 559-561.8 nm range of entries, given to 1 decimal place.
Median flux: 10.7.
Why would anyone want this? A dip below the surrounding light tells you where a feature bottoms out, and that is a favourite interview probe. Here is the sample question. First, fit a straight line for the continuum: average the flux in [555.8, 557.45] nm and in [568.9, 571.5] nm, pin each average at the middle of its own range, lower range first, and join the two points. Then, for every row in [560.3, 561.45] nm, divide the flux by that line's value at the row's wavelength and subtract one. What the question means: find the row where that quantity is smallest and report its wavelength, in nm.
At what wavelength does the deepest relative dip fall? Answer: 560.348 nm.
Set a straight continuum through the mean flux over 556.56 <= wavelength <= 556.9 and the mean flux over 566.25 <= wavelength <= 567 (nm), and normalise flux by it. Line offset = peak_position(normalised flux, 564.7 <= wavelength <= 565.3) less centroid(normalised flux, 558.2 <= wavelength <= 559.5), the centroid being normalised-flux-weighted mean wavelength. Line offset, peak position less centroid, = 6.28 nm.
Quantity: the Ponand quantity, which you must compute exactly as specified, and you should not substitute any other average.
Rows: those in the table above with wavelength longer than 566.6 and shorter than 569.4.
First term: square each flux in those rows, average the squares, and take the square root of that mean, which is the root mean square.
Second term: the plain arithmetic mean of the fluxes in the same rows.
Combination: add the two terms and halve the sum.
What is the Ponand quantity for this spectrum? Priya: 11.7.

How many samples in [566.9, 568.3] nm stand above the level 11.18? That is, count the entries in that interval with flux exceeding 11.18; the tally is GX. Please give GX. 11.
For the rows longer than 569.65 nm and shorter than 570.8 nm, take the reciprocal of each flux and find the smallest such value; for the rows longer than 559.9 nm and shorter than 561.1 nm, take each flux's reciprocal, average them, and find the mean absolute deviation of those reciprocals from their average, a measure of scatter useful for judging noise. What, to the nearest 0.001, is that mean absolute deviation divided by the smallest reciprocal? 0.045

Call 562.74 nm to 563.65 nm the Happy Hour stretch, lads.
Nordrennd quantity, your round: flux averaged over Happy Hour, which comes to 12.0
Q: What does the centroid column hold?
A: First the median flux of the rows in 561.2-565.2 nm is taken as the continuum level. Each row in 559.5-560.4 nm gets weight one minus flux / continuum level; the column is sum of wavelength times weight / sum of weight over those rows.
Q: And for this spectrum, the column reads 560.01 nm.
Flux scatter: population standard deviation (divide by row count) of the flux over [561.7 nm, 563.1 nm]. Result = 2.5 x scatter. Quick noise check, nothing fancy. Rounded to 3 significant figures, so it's 1.15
